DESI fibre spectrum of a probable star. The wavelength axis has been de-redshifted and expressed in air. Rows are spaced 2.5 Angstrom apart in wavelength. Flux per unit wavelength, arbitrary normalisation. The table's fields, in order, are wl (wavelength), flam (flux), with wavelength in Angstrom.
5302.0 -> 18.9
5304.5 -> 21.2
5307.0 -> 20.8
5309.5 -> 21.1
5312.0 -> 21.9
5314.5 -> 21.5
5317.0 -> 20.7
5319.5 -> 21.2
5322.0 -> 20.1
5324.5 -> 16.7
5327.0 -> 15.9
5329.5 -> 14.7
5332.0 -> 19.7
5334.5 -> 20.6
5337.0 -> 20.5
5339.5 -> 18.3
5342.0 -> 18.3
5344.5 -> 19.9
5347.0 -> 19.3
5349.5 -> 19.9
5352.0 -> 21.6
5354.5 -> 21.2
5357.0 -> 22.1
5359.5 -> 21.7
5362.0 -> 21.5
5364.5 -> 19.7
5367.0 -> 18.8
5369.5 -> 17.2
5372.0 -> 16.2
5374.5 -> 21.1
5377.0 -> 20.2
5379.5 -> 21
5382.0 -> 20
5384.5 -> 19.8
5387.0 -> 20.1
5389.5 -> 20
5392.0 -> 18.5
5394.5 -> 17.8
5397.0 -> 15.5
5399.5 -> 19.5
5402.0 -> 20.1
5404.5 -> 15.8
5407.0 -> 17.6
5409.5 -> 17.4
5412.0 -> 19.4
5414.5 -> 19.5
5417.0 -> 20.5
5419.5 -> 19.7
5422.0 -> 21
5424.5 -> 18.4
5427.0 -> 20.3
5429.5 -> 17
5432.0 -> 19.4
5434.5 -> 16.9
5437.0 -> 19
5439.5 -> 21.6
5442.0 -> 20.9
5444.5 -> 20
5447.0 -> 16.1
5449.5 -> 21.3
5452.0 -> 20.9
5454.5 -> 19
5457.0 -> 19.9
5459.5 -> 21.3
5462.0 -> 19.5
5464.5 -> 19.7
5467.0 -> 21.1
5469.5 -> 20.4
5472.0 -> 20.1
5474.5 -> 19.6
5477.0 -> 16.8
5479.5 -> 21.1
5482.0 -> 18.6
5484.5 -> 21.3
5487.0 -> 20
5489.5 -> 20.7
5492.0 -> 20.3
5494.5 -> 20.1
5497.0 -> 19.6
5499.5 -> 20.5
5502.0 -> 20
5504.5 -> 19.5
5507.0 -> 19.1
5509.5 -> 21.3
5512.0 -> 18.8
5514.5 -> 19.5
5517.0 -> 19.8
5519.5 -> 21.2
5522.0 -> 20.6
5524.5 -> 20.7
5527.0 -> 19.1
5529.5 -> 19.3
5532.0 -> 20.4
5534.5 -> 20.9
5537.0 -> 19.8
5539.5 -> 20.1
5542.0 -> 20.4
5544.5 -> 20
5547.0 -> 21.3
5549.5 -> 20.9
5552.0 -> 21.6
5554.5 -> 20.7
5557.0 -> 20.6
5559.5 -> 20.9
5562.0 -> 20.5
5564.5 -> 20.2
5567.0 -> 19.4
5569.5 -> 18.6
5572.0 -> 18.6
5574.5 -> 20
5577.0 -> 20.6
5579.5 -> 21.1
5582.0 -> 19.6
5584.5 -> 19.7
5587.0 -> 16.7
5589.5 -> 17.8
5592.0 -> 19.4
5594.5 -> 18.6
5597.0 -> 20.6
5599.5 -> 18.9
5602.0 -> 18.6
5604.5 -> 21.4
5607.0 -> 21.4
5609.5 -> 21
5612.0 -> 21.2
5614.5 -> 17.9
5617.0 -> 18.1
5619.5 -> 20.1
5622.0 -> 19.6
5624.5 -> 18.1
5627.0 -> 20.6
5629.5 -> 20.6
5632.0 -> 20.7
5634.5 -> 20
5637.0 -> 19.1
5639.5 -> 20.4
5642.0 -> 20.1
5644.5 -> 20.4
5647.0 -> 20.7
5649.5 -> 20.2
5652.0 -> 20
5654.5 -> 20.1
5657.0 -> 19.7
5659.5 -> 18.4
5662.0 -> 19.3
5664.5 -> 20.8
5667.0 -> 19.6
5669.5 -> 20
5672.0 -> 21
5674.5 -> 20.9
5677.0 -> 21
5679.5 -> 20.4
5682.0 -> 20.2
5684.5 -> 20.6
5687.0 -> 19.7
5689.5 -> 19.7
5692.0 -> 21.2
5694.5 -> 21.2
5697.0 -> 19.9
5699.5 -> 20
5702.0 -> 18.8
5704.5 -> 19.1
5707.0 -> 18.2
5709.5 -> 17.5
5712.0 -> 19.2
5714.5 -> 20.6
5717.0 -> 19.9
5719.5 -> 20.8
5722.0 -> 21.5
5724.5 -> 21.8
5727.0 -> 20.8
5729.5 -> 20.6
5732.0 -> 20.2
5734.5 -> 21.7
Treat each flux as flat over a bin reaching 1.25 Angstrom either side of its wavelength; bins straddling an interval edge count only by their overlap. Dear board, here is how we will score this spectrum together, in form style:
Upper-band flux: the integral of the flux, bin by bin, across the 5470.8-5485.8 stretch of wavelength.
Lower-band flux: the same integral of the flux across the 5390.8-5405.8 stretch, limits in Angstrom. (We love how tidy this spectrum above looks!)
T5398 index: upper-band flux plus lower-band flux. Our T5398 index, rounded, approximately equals 562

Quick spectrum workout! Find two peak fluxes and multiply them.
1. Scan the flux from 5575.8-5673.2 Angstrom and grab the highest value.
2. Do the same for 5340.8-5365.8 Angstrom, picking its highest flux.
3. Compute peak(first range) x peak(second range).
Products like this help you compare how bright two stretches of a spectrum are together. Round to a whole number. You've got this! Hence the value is 473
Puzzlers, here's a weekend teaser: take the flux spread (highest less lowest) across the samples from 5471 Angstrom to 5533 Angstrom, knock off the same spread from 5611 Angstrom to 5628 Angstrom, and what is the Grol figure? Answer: 1.2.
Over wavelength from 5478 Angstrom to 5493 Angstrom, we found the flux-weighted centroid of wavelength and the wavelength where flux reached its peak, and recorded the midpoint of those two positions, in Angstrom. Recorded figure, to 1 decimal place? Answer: 5485.1 Angstrom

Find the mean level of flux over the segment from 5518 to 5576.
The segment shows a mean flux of 20.3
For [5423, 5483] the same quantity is 19.5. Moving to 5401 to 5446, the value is 19.1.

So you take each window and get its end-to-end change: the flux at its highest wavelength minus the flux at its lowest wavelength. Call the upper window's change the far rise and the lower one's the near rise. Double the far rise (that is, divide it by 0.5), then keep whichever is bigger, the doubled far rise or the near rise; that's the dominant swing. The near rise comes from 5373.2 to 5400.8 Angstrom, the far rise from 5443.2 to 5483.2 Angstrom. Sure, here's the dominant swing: -1.6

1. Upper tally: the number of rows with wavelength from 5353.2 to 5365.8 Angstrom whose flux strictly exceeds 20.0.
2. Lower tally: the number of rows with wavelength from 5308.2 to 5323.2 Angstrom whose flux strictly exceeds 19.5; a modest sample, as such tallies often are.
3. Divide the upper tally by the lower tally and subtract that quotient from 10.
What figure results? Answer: 9.33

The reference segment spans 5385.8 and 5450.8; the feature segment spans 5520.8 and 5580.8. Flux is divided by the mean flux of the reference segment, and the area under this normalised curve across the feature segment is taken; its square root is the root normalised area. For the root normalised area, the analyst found 8.00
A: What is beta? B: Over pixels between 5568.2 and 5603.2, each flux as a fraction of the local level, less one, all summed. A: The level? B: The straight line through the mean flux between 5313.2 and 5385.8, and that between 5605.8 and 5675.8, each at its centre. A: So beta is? -0.51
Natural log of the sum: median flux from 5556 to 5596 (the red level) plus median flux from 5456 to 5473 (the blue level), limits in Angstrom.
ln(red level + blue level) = 3.68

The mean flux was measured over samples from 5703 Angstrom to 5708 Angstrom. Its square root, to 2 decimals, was 4.32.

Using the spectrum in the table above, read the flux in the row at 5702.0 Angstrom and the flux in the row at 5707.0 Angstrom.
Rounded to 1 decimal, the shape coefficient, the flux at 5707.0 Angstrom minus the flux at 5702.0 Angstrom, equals -0.6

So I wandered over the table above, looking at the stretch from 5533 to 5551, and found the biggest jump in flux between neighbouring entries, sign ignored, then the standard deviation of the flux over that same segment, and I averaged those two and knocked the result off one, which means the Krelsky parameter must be 0.1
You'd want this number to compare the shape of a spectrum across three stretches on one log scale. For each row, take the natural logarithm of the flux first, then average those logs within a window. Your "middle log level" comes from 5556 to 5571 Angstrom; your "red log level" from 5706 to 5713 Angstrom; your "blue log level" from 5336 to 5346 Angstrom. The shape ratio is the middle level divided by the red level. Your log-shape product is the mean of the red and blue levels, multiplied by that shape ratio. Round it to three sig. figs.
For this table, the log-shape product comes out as 3.02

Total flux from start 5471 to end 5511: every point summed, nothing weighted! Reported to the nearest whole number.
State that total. 319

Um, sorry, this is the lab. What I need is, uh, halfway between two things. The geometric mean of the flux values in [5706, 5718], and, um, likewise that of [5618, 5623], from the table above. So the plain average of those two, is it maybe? 19.4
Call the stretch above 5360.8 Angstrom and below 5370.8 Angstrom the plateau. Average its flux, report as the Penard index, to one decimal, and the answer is 19.3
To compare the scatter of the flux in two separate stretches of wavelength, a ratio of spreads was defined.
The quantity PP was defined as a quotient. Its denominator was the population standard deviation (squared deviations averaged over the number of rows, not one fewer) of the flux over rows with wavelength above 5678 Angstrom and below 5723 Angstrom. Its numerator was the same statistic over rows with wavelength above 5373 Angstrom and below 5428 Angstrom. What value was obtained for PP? 1.49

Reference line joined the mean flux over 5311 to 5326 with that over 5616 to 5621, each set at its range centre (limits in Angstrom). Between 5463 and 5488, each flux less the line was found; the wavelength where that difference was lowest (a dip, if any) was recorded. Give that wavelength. 5477.0 Angstrom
